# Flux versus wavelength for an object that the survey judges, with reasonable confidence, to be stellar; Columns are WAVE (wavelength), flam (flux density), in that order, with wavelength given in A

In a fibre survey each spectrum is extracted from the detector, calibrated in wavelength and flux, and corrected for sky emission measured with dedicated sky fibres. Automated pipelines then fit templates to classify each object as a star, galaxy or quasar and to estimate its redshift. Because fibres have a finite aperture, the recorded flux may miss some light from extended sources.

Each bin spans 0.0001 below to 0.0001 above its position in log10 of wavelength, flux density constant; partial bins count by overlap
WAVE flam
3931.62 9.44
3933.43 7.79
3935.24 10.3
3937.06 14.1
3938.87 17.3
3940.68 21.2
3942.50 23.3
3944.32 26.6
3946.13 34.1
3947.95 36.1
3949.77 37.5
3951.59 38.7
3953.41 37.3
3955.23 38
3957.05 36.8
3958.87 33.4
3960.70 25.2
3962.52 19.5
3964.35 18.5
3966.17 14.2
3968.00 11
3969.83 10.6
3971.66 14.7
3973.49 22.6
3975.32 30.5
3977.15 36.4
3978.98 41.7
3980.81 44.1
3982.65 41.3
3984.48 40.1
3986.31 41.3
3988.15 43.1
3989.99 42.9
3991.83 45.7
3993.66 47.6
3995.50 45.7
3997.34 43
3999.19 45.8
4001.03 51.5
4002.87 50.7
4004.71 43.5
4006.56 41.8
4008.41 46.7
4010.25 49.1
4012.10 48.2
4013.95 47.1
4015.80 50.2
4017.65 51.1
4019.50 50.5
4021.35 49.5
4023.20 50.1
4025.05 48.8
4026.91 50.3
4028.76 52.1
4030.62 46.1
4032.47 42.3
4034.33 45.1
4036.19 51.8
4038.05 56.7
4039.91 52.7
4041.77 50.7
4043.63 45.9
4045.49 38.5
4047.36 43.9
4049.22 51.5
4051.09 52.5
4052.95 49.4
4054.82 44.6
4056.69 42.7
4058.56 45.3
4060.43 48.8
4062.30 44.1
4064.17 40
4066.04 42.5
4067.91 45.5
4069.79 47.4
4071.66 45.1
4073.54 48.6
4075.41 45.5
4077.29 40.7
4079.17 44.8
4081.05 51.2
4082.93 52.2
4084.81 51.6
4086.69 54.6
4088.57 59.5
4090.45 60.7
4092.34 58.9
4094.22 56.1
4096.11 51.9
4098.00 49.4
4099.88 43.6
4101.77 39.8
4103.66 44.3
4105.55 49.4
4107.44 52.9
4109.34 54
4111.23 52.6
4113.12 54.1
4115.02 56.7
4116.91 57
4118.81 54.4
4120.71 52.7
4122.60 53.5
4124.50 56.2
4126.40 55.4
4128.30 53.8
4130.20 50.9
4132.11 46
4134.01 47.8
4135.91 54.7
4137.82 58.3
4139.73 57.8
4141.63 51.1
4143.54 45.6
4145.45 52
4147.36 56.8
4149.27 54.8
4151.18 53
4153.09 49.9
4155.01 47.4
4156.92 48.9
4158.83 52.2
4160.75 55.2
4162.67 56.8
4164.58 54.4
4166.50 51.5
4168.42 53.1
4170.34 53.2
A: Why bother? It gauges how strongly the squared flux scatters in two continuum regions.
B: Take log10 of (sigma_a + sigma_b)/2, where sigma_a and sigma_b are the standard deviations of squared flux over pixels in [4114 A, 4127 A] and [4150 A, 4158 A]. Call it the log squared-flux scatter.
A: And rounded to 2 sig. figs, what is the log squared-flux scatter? 2.3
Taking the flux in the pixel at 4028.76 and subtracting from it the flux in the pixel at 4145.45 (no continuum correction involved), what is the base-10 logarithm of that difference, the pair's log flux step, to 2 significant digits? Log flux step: -1.0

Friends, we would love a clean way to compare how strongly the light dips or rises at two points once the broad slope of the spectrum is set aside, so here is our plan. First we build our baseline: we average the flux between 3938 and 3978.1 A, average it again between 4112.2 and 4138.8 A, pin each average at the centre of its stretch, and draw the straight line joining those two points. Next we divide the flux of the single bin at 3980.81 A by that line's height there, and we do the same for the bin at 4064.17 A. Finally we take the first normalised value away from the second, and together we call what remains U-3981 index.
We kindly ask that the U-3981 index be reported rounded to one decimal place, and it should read -0.5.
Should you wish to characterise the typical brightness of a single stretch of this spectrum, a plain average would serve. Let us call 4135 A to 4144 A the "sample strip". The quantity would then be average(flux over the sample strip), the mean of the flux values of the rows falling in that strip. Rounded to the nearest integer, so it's 54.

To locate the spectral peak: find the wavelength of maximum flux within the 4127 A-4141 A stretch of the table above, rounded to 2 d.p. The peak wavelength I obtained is 4137.82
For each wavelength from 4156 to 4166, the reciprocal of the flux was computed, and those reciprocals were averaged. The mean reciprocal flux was 0.019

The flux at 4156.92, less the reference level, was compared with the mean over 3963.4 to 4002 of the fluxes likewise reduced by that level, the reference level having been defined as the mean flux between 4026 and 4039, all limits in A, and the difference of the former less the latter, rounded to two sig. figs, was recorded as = 14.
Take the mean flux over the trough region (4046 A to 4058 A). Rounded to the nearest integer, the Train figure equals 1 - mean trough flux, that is -46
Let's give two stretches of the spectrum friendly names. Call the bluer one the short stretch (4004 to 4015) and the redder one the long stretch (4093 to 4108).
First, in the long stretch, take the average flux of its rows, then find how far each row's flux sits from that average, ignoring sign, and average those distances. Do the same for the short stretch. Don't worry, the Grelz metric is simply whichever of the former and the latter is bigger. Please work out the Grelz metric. 4.4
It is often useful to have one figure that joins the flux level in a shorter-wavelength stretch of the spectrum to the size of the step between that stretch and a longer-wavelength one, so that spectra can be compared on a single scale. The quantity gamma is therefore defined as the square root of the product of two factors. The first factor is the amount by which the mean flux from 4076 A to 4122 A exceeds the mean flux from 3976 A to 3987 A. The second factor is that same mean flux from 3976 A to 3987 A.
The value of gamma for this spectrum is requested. 21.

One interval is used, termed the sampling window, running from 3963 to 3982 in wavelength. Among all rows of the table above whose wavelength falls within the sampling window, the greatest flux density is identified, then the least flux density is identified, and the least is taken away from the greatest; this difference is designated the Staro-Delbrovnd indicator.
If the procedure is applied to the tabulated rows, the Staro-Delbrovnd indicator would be 33.5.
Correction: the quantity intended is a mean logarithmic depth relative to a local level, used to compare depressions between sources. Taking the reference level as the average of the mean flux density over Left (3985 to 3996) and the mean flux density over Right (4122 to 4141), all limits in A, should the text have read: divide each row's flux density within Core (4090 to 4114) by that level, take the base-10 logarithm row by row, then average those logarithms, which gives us 0.018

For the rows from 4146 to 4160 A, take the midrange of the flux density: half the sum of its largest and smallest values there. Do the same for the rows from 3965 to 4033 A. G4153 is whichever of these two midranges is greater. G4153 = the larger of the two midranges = 52.1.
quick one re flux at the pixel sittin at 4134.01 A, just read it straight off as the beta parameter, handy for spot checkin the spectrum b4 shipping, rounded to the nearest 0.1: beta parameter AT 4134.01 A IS 47.8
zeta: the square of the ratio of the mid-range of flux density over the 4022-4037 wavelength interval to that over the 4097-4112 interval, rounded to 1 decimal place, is 1.0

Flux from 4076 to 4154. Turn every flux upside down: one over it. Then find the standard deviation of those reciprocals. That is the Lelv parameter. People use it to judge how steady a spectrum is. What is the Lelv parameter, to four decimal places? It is 0.0020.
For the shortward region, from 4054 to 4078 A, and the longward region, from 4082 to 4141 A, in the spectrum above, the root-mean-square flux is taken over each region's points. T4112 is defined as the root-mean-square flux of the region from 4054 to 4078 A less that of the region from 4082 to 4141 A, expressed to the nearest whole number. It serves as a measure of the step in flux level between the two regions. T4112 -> -8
